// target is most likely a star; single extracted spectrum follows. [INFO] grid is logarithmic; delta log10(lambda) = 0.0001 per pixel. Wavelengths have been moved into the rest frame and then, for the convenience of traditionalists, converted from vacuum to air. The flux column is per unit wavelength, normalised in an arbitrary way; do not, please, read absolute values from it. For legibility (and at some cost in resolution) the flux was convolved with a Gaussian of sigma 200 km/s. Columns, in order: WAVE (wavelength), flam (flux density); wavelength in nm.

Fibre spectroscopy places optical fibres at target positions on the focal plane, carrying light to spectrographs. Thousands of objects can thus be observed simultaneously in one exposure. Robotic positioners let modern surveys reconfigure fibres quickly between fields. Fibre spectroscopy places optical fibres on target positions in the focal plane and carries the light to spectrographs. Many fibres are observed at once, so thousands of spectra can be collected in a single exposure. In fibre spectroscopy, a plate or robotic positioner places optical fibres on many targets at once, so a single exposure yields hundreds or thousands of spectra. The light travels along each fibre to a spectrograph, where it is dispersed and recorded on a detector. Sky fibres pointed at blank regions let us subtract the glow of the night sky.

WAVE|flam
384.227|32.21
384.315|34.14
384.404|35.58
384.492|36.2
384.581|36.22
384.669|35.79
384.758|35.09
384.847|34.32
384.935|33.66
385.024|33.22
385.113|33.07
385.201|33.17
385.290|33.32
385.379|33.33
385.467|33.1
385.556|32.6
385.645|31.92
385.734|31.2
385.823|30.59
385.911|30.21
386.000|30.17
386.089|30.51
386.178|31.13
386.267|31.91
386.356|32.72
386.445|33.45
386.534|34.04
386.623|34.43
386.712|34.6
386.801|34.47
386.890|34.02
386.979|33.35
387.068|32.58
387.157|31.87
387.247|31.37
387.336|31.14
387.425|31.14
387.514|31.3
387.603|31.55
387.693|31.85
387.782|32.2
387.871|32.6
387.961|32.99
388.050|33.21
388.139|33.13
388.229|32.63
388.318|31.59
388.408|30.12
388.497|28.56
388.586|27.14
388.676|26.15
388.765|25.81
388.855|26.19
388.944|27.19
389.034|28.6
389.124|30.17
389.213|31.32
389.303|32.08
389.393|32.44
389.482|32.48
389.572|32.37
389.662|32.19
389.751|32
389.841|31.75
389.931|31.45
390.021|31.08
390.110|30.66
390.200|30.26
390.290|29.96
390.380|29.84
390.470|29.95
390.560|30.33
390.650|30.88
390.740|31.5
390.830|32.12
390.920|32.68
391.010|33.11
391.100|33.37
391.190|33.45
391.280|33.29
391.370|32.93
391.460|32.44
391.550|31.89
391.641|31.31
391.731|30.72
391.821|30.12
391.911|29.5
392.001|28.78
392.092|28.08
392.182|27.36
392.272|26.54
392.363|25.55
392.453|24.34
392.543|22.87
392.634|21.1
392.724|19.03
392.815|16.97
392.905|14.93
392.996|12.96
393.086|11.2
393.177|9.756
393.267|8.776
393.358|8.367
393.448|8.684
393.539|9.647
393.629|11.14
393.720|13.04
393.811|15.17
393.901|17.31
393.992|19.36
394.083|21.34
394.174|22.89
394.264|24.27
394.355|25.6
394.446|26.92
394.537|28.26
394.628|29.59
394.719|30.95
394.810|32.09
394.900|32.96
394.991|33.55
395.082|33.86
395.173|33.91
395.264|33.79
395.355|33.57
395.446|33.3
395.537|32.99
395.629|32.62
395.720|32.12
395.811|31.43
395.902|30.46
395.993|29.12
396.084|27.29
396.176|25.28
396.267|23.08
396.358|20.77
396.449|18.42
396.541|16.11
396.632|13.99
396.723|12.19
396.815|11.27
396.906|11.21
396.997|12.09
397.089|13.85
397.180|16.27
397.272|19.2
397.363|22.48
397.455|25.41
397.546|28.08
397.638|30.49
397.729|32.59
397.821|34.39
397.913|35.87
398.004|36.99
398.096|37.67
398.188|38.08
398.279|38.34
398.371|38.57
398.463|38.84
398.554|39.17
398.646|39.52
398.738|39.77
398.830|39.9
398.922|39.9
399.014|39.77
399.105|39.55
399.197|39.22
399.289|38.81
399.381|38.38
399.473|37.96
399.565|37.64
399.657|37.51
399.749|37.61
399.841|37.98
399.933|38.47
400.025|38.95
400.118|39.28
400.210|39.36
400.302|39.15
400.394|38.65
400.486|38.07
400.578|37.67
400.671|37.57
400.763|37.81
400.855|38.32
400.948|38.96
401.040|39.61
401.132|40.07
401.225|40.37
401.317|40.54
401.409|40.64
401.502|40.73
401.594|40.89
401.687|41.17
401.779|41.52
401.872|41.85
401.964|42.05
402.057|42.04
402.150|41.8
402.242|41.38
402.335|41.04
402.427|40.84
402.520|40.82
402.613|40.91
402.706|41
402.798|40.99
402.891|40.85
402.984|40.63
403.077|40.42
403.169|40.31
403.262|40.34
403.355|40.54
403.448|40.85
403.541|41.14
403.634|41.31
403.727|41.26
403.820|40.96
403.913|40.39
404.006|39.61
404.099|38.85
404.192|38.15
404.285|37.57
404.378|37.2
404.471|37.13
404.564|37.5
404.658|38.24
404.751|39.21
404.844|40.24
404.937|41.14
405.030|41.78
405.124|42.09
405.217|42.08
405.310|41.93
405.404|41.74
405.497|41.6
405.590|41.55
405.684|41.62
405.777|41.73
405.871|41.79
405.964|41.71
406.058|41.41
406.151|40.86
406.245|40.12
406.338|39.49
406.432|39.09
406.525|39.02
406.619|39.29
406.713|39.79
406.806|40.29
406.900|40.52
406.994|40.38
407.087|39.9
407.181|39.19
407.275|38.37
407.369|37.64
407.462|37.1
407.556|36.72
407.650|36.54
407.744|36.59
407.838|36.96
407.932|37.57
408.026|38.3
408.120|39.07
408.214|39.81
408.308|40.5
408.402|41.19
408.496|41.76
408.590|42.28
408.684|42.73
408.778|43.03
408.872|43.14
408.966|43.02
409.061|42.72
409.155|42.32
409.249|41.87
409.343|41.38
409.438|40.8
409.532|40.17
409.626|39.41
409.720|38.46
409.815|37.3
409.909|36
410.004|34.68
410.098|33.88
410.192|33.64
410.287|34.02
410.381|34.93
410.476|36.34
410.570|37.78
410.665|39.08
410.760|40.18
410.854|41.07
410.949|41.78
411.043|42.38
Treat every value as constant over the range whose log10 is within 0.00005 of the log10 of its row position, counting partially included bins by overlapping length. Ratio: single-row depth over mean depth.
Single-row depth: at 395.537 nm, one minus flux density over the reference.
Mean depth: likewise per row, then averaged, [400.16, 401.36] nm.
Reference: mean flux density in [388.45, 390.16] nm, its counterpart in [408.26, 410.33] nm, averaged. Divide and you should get -0.5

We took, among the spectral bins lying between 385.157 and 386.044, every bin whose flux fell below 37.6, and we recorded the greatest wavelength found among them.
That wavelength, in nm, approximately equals 386.000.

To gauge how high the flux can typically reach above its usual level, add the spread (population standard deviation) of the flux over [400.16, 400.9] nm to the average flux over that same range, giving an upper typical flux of 39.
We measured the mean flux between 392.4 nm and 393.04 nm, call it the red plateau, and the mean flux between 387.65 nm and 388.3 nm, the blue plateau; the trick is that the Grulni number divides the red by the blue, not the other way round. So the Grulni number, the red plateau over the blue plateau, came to 0.58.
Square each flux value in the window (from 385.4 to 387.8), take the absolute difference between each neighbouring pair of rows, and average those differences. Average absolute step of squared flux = 29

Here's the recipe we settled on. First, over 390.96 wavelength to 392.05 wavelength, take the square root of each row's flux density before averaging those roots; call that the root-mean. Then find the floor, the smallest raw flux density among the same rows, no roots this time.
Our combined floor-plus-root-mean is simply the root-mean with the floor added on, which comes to 34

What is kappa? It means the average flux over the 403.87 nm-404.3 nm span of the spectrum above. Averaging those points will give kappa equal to 39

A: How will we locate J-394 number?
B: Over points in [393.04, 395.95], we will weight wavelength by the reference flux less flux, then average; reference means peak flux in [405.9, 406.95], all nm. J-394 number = 394.08 nm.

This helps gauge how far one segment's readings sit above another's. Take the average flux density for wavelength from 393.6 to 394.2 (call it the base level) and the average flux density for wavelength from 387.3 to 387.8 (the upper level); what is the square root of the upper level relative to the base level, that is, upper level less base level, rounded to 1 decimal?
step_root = 3.8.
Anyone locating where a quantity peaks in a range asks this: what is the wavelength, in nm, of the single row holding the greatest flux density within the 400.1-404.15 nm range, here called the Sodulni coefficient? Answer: 401.964 nm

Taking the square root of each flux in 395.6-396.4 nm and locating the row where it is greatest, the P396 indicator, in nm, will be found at 395.629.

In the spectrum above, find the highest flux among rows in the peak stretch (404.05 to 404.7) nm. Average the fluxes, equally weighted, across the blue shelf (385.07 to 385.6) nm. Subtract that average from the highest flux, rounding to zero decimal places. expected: 6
